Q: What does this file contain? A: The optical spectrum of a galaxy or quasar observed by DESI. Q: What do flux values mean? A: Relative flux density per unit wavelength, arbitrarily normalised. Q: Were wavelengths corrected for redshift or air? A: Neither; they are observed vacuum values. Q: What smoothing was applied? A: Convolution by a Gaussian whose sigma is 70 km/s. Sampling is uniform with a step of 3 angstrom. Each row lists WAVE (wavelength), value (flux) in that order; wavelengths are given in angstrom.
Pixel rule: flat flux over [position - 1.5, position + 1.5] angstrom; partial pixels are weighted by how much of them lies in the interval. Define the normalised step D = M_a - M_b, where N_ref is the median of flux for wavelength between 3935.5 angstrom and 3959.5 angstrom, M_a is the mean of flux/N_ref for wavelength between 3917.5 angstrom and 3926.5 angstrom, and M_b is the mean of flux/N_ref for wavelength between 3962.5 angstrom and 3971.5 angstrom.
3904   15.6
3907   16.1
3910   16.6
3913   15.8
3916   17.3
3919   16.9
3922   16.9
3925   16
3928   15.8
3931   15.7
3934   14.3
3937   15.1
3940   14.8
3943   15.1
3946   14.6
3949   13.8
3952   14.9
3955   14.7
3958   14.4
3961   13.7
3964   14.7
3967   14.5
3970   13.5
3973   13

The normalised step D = 0.160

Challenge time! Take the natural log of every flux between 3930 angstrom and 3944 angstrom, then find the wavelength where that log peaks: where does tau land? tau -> 3931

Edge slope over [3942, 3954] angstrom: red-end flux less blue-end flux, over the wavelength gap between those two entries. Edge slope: -0.02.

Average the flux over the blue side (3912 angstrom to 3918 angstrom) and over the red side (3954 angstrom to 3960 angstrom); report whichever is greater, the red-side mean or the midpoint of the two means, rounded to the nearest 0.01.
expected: 15.55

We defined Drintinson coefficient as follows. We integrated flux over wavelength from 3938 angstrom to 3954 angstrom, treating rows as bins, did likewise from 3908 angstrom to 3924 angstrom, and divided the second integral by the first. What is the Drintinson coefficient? 1.14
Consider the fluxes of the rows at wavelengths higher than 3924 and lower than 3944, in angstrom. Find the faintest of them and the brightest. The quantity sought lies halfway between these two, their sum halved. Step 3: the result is 15.15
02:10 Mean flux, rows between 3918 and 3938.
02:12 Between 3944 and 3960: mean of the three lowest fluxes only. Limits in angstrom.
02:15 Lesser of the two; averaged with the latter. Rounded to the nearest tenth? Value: 14.3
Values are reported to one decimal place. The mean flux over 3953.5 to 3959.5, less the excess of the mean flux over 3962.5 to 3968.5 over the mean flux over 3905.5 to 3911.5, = 16.3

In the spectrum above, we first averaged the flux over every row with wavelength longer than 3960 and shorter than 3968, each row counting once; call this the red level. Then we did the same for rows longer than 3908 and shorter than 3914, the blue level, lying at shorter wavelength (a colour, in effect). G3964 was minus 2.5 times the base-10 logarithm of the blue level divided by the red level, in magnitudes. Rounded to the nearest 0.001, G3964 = -0.135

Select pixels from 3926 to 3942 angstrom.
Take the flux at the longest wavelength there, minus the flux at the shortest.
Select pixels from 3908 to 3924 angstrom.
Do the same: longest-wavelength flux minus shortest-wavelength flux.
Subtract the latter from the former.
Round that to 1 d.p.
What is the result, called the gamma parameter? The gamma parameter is -1.3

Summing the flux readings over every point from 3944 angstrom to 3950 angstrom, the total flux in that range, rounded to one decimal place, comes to 28.4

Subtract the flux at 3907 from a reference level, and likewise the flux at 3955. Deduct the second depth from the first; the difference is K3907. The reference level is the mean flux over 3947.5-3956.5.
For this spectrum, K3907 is -1.4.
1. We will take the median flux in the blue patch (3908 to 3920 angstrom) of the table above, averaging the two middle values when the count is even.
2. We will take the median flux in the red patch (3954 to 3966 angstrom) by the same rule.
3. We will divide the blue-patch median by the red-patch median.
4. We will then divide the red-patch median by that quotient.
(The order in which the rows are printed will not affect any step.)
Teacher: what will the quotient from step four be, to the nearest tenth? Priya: 12.6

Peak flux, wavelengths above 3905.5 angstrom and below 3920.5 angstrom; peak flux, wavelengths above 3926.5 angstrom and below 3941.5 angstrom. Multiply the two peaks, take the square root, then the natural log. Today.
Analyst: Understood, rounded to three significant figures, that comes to 2.81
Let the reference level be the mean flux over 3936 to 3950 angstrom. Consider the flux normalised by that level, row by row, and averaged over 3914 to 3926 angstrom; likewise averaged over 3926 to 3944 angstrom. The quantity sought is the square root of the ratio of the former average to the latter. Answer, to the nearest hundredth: 1.05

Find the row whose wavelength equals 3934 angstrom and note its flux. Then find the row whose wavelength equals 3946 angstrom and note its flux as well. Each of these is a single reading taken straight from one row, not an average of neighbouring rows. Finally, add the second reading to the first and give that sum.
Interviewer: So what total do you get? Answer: 29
